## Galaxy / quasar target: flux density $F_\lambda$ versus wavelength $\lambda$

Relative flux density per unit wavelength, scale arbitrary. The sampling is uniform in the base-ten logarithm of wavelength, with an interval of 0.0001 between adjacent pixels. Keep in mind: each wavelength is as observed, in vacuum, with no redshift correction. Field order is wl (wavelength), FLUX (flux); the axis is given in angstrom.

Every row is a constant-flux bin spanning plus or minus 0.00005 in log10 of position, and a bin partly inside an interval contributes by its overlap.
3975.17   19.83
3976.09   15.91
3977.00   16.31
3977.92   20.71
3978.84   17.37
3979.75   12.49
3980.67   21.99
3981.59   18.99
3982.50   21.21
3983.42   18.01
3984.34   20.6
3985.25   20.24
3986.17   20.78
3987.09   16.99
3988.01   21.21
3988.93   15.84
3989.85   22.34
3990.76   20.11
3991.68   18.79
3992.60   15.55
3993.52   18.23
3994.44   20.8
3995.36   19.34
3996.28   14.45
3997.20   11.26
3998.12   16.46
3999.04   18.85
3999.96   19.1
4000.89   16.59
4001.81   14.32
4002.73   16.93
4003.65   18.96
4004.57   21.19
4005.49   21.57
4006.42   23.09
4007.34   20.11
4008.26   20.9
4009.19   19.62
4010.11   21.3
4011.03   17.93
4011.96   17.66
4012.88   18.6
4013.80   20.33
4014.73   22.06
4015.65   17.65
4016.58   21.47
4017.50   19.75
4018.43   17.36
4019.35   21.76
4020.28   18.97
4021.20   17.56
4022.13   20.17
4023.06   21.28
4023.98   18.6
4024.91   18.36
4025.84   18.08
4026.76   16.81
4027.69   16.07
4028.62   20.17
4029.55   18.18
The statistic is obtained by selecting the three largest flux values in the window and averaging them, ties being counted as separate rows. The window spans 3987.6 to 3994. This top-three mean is 21.2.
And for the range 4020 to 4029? 20.5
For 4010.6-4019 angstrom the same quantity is 21.3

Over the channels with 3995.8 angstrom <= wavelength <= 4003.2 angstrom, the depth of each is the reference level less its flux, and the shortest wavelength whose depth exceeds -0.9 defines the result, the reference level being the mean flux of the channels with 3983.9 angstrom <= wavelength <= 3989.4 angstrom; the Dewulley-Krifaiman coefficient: 3996.28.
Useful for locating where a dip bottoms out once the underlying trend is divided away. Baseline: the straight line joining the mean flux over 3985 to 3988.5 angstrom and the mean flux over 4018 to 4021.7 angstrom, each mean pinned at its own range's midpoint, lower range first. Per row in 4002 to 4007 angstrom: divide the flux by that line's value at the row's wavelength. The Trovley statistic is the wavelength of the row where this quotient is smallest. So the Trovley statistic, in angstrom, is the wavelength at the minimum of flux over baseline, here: 4002.73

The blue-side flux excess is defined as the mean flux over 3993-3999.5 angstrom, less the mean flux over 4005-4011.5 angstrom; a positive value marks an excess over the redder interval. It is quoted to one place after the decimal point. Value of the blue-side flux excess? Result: -3.6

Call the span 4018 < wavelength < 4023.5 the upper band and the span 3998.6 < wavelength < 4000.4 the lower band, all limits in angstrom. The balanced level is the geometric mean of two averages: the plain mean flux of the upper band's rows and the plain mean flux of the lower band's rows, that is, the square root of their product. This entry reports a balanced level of 19.2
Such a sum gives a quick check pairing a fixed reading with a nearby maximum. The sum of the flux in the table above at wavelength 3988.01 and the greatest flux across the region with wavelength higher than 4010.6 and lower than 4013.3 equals 39.8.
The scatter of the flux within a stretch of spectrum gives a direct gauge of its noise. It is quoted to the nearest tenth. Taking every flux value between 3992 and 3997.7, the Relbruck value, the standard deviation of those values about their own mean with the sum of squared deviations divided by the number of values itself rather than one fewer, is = 3.2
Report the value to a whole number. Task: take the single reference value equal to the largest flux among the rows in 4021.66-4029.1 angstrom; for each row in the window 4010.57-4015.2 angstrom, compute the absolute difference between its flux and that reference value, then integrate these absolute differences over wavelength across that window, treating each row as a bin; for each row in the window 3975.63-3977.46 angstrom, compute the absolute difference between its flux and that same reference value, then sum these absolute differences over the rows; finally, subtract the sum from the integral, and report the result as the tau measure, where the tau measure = 0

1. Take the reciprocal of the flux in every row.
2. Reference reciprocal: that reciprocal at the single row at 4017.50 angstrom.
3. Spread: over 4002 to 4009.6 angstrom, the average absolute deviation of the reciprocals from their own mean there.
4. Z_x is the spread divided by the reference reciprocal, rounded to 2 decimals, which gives 0.07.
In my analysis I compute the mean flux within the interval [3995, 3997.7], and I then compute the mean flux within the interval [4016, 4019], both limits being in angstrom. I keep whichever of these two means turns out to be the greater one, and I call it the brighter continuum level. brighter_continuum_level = 19.5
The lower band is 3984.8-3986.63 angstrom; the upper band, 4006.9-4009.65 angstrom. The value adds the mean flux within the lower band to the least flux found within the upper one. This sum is 40.1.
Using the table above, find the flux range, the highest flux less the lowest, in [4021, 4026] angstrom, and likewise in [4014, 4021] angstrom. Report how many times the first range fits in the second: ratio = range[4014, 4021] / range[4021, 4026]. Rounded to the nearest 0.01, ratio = 1.26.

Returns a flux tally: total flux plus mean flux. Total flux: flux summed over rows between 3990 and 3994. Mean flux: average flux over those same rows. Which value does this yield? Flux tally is 91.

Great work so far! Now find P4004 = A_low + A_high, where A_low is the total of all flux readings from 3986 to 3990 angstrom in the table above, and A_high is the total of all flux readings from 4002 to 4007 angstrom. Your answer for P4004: 199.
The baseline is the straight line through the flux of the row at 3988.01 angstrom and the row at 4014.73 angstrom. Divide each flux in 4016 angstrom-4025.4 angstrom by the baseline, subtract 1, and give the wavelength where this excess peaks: 4019.35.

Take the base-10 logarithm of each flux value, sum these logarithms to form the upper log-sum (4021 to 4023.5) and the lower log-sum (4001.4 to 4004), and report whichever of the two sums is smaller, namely 3.66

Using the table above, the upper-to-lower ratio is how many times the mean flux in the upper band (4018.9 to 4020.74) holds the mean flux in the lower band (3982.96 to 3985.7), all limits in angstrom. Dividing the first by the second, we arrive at 1.04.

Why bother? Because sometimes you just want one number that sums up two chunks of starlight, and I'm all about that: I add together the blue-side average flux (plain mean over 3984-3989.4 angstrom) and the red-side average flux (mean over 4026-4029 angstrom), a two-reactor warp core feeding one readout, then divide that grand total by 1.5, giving 24.6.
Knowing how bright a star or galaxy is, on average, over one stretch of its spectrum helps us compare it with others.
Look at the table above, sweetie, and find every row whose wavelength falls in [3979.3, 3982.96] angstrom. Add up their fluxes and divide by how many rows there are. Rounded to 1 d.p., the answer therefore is 18.7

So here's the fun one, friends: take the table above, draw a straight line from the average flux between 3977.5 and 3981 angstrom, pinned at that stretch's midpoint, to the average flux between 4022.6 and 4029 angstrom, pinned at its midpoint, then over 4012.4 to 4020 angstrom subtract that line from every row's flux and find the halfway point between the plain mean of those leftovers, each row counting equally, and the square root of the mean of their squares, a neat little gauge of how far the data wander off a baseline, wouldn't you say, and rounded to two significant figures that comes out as 1.9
